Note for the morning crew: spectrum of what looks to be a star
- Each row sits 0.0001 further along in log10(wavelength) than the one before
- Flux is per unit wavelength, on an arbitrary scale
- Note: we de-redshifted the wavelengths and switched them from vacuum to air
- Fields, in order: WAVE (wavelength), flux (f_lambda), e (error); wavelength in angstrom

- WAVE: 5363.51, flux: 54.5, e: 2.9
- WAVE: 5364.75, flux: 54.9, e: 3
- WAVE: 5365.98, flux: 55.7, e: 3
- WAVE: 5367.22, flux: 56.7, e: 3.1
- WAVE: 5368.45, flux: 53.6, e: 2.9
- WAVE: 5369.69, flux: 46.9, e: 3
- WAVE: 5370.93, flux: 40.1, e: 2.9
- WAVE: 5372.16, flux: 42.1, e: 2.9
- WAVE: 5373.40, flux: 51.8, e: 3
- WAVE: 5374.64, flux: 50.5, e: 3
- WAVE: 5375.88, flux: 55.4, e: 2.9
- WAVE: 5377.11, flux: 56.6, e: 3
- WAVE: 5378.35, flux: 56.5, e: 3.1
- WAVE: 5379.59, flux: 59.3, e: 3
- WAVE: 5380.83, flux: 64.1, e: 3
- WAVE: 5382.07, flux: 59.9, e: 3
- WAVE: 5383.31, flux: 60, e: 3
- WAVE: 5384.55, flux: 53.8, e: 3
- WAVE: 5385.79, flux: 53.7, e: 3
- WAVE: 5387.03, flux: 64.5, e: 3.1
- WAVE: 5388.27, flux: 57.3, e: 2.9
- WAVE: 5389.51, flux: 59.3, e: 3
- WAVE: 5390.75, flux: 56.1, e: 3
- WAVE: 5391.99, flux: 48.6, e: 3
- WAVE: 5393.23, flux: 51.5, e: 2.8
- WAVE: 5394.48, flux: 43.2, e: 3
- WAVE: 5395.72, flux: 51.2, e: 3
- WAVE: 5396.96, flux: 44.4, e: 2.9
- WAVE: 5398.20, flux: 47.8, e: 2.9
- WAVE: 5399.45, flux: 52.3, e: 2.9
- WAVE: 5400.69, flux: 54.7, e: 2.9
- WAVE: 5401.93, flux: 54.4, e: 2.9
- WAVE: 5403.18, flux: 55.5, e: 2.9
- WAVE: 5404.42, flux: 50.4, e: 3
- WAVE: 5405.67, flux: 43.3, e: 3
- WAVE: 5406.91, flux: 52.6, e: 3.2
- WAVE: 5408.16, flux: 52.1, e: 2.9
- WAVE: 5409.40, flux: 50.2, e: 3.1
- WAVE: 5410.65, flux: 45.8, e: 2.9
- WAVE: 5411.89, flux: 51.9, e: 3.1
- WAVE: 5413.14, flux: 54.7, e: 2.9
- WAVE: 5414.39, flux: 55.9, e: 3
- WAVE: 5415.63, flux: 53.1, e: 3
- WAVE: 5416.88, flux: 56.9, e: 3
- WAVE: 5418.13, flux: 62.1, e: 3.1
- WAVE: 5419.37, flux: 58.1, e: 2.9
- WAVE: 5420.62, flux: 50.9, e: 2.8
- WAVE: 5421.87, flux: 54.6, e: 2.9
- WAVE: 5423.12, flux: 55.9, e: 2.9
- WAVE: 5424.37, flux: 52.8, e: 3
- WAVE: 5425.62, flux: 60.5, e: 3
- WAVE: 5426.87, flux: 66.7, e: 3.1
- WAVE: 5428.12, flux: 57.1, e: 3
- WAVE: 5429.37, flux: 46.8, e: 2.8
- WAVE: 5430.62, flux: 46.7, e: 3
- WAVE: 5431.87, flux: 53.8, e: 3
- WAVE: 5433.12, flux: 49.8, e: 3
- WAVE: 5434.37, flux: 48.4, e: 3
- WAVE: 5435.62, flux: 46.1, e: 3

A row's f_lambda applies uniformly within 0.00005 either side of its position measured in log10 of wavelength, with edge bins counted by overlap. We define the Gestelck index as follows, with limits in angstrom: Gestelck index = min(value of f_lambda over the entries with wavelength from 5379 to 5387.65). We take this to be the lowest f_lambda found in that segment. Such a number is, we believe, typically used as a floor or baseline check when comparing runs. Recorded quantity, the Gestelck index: 53.7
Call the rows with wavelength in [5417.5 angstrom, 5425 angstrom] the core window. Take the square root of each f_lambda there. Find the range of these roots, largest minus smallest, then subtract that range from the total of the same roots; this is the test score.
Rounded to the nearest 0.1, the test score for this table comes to 44.0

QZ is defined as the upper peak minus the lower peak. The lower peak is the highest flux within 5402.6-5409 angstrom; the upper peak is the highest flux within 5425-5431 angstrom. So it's 11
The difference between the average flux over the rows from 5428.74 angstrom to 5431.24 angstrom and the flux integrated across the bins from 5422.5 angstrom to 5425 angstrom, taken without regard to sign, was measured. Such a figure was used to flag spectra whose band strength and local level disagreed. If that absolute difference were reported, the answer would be 89.0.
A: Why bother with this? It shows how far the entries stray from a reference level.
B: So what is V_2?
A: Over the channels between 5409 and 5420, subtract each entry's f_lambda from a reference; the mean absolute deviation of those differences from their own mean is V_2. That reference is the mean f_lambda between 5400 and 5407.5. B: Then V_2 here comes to 3.6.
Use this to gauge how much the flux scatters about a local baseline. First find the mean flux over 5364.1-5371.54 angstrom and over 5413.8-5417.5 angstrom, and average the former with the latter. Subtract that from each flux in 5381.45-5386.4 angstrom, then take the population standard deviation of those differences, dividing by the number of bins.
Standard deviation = 3.1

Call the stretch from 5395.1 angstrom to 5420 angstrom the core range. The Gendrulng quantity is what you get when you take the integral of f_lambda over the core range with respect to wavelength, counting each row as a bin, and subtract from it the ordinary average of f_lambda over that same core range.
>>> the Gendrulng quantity 1252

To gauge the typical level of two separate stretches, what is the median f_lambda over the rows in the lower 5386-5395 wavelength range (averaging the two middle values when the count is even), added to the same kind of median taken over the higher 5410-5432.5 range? 111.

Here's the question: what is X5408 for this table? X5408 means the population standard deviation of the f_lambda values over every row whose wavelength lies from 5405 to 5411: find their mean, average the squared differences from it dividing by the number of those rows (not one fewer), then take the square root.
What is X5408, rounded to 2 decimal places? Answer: 3.65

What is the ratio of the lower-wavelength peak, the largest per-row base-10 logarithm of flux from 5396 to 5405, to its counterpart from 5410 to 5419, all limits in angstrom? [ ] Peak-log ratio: 0.97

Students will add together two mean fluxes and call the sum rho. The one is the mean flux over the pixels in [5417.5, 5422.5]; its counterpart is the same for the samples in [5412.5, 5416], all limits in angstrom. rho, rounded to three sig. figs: 111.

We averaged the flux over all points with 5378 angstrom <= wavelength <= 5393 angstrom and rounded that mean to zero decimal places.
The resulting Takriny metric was 58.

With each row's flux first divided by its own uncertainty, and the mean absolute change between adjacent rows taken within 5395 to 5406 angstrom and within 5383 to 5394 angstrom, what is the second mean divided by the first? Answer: 1.1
